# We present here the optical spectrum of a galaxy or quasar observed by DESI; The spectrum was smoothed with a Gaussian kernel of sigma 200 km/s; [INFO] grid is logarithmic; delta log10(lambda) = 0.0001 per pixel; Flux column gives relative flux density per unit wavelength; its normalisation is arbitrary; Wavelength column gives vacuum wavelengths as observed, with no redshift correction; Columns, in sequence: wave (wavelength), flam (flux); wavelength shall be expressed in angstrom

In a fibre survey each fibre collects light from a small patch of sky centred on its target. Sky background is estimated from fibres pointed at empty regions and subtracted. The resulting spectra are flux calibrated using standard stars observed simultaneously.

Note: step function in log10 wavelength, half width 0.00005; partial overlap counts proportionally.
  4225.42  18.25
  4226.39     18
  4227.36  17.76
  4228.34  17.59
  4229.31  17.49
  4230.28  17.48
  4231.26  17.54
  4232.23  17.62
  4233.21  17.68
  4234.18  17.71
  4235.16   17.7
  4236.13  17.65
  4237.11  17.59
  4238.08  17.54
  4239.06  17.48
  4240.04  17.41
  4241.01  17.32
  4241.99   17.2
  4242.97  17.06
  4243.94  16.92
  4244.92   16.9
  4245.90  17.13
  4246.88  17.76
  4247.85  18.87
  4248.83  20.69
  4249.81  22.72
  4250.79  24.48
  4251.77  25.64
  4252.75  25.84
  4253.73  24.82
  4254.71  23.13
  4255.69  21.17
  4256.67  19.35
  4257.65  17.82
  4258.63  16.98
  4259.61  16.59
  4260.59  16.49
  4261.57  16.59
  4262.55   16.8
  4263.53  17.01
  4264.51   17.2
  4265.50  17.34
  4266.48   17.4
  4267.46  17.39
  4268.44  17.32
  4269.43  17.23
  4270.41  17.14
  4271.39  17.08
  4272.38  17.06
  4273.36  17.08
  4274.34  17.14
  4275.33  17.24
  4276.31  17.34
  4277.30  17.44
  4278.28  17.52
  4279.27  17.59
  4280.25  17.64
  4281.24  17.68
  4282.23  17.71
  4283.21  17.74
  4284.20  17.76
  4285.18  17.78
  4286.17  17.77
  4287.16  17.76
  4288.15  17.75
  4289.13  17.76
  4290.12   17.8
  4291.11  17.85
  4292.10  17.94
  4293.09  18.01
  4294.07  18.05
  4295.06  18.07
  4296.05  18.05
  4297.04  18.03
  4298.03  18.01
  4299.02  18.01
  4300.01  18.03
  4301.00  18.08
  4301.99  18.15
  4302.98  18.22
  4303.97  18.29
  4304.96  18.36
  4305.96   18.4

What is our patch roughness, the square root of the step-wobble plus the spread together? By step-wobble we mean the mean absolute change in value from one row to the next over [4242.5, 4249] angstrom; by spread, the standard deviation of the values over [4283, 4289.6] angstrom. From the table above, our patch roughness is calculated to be 0.82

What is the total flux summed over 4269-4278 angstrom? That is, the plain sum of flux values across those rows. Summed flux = 155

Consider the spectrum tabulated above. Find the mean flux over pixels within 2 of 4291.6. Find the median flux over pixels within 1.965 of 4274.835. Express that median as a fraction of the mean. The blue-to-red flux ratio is 0.960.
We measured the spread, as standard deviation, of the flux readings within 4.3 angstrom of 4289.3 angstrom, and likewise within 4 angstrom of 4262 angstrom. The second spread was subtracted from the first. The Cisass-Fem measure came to -0.2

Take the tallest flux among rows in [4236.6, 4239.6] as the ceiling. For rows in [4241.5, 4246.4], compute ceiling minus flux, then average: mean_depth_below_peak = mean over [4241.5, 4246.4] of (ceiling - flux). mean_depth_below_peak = 0.55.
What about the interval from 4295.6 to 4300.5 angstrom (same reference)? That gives -0.44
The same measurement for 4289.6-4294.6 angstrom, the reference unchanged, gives -0.34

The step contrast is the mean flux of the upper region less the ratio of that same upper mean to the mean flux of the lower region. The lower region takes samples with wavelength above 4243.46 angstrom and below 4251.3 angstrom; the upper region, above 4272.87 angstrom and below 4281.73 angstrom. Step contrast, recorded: 16.5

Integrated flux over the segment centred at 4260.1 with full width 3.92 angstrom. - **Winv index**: 65.4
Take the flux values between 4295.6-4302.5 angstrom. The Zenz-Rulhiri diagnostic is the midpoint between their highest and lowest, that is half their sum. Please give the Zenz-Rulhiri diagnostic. 18.1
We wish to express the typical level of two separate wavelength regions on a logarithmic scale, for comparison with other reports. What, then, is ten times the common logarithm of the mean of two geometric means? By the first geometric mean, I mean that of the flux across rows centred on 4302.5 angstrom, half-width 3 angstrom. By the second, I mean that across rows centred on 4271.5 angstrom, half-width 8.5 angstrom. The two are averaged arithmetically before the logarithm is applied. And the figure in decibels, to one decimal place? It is 12.5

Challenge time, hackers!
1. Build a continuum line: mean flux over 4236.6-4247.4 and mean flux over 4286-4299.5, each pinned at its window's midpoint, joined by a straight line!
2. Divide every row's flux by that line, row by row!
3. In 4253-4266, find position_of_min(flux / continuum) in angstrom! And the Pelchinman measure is 4260.59 angstrom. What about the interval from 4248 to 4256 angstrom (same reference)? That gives 4248.83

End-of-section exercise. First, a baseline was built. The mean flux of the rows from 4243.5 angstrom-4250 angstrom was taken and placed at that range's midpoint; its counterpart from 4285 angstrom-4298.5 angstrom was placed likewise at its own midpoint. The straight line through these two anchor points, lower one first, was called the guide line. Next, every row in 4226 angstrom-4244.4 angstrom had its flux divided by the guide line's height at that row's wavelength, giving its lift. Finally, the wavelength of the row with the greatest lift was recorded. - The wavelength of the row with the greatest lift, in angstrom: 4226.39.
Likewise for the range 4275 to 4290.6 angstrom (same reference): 4290.12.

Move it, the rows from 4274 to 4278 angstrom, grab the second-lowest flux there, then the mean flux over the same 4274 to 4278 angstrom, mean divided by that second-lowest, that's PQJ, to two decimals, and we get 1.00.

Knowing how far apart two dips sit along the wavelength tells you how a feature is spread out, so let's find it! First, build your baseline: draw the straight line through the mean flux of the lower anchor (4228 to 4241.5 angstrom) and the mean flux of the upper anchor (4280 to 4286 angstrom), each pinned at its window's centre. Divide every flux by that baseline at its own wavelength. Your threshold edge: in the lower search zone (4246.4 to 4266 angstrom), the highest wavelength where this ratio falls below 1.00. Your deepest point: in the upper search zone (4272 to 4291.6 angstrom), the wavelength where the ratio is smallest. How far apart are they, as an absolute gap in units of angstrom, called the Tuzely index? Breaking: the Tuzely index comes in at 6.9 angstrom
